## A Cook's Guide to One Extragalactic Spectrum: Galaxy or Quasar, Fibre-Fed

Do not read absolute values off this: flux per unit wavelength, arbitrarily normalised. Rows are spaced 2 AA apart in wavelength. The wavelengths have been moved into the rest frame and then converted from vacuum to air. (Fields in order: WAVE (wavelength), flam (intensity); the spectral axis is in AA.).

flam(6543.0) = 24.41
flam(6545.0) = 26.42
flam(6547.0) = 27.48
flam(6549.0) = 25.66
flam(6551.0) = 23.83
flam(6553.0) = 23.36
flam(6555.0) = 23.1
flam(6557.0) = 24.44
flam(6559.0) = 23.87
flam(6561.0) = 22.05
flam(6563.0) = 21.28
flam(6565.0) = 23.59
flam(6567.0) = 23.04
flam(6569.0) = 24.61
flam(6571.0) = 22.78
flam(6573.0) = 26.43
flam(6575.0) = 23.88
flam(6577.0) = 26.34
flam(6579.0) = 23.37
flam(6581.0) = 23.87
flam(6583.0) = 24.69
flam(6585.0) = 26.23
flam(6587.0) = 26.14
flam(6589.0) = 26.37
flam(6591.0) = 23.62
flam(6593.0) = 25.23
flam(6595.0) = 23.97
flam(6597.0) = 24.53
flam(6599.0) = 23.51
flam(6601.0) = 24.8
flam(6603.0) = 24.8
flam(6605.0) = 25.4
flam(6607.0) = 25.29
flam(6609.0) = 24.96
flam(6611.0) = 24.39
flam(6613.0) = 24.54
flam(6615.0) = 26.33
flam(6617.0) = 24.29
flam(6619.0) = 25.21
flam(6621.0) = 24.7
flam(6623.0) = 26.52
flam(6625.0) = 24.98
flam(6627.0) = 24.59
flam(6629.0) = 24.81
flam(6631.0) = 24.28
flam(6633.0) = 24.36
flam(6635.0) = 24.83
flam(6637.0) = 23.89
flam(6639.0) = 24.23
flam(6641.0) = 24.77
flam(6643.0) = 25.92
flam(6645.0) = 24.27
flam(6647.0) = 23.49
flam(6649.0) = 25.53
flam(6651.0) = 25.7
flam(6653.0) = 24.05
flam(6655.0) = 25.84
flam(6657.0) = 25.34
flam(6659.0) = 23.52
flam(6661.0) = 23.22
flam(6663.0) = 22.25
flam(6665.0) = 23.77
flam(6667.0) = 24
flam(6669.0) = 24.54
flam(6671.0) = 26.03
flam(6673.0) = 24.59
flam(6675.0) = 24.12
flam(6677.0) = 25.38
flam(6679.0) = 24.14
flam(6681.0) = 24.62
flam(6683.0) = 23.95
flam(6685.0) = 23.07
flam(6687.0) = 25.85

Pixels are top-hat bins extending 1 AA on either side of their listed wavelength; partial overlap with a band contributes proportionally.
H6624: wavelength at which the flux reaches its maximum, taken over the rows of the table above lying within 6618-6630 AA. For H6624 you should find 6623.0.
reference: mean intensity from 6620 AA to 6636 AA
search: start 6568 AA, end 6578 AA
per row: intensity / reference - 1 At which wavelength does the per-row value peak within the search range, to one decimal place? 6573.0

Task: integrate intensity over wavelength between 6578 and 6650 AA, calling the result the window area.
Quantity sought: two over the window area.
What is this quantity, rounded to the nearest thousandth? 0.001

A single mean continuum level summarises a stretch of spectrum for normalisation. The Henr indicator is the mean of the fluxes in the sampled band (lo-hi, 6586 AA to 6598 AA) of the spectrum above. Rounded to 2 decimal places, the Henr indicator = 24.98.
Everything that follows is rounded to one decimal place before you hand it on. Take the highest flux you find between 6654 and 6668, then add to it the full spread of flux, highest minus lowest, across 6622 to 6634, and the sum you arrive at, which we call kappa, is 28.1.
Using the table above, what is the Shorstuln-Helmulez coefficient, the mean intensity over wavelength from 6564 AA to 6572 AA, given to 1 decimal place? 23.5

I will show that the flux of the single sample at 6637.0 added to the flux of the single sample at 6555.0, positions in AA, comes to 47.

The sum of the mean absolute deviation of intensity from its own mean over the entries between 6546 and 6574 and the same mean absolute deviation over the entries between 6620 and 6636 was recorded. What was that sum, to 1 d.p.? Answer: 1.7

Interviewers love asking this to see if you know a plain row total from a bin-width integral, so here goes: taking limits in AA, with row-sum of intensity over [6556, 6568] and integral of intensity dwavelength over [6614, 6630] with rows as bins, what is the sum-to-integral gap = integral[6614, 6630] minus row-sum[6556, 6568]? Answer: 265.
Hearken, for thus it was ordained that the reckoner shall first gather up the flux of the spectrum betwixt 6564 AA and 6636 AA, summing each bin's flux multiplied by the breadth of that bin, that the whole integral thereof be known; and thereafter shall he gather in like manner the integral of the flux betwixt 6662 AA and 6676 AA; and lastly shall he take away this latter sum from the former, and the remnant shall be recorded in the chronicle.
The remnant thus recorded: 1444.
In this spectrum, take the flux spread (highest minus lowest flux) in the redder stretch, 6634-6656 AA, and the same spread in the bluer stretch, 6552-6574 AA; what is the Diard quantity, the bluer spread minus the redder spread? 2.7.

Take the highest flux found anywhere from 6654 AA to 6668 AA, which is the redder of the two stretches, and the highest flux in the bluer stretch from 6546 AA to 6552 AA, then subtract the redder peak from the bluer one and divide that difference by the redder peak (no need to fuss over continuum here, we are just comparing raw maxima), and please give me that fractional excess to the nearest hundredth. 0.06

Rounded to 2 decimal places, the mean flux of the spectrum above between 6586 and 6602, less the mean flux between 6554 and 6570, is 1.52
